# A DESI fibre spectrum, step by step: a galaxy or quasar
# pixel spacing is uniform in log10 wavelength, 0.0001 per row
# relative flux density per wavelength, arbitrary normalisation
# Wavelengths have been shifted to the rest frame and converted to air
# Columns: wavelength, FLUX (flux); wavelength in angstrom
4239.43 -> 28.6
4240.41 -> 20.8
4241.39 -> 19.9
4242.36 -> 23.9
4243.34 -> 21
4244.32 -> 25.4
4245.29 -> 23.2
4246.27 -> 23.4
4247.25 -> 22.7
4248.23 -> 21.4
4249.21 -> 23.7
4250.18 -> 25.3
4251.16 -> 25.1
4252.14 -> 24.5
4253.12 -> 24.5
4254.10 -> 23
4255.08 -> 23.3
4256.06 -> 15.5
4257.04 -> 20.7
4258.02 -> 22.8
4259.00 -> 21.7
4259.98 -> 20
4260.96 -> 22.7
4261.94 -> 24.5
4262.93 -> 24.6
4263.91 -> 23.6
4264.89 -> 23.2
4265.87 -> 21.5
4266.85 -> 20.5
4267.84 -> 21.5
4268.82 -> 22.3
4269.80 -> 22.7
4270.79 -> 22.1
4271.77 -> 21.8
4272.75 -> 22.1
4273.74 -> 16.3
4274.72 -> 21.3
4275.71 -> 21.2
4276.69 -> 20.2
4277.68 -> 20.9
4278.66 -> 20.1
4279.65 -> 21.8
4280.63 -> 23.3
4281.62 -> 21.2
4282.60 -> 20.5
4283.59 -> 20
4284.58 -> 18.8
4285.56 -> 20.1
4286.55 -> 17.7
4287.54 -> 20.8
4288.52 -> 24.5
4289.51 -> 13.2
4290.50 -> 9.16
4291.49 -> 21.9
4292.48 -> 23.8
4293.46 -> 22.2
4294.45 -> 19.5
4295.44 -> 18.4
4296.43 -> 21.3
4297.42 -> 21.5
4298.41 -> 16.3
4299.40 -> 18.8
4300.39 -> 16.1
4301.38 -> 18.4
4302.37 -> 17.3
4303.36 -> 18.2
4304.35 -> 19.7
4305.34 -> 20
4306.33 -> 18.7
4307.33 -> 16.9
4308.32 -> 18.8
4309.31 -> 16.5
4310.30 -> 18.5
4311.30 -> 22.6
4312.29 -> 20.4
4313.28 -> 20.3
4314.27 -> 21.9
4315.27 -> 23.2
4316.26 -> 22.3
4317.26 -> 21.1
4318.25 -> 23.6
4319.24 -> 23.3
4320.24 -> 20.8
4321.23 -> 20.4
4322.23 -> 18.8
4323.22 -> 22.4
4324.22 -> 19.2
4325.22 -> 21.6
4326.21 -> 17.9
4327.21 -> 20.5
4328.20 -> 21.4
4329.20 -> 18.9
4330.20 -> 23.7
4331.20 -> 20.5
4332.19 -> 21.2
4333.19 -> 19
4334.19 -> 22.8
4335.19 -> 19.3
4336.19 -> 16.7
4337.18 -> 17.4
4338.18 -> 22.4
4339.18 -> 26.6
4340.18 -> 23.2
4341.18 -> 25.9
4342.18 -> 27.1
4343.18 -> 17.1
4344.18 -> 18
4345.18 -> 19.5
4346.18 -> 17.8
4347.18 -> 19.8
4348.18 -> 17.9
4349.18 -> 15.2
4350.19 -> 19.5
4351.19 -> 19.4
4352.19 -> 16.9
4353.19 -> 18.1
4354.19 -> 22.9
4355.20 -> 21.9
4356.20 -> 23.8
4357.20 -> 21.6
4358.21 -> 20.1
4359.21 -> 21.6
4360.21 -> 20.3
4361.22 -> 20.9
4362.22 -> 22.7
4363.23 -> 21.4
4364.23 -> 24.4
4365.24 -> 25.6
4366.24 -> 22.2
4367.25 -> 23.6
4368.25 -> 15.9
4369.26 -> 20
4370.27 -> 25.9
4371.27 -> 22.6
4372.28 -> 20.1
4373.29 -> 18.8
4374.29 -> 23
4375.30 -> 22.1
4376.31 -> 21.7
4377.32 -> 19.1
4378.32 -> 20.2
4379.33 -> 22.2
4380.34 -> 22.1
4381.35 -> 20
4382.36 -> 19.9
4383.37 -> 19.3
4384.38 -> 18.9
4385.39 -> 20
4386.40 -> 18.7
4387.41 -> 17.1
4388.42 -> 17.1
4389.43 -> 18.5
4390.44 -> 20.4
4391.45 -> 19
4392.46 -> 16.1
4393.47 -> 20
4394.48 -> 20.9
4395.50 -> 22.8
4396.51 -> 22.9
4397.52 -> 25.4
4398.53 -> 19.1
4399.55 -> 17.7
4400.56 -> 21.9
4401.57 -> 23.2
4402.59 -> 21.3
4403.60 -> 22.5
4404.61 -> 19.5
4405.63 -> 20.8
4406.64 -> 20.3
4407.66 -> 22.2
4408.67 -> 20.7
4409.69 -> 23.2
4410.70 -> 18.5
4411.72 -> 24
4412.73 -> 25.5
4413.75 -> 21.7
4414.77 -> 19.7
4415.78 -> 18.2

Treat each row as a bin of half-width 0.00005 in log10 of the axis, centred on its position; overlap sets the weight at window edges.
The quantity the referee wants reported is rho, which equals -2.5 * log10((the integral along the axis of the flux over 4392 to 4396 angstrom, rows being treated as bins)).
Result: -4.76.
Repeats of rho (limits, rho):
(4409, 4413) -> -4.89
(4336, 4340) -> -4.83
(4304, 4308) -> -4.69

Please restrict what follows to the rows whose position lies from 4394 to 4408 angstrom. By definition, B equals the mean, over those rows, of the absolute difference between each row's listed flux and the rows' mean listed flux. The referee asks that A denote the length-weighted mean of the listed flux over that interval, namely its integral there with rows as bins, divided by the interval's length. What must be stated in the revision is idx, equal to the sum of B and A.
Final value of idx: 23.0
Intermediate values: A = 21.4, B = 1.5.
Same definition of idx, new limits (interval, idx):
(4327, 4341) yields 23.2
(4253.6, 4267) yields 23.7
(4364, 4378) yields 23.9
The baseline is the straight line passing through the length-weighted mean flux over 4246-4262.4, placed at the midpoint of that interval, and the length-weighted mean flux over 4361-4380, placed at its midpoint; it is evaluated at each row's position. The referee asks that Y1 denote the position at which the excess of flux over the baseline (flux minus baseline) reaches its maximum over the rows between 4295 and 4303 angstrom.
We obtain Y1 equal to 4297.42 angstrom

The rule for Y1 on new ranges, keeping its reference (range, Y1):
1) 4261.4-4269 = 4262.93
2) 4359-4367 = 4365.24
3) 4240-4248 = 4244.32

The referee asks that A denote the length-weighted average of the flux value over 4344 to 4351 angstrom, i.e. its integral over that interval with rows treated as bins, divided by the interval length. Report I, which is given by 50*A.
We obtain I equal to 915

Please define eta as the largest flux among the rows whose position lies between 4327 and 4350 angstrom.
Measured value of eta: 27.1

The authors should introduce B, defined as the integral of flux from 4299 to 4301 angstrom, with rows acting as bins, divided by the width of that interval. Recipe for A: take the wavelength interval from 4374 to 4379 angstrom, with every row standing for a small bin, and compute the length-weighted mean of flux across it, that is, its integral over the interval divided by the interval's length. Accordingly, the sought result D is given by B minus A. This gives -3.7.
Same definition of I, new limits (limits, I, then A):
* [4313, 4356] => 1033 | 20.7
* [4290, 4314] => 950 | 19.0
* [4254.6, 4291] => 1038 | 20.8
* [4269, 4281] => 1058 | 21.2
